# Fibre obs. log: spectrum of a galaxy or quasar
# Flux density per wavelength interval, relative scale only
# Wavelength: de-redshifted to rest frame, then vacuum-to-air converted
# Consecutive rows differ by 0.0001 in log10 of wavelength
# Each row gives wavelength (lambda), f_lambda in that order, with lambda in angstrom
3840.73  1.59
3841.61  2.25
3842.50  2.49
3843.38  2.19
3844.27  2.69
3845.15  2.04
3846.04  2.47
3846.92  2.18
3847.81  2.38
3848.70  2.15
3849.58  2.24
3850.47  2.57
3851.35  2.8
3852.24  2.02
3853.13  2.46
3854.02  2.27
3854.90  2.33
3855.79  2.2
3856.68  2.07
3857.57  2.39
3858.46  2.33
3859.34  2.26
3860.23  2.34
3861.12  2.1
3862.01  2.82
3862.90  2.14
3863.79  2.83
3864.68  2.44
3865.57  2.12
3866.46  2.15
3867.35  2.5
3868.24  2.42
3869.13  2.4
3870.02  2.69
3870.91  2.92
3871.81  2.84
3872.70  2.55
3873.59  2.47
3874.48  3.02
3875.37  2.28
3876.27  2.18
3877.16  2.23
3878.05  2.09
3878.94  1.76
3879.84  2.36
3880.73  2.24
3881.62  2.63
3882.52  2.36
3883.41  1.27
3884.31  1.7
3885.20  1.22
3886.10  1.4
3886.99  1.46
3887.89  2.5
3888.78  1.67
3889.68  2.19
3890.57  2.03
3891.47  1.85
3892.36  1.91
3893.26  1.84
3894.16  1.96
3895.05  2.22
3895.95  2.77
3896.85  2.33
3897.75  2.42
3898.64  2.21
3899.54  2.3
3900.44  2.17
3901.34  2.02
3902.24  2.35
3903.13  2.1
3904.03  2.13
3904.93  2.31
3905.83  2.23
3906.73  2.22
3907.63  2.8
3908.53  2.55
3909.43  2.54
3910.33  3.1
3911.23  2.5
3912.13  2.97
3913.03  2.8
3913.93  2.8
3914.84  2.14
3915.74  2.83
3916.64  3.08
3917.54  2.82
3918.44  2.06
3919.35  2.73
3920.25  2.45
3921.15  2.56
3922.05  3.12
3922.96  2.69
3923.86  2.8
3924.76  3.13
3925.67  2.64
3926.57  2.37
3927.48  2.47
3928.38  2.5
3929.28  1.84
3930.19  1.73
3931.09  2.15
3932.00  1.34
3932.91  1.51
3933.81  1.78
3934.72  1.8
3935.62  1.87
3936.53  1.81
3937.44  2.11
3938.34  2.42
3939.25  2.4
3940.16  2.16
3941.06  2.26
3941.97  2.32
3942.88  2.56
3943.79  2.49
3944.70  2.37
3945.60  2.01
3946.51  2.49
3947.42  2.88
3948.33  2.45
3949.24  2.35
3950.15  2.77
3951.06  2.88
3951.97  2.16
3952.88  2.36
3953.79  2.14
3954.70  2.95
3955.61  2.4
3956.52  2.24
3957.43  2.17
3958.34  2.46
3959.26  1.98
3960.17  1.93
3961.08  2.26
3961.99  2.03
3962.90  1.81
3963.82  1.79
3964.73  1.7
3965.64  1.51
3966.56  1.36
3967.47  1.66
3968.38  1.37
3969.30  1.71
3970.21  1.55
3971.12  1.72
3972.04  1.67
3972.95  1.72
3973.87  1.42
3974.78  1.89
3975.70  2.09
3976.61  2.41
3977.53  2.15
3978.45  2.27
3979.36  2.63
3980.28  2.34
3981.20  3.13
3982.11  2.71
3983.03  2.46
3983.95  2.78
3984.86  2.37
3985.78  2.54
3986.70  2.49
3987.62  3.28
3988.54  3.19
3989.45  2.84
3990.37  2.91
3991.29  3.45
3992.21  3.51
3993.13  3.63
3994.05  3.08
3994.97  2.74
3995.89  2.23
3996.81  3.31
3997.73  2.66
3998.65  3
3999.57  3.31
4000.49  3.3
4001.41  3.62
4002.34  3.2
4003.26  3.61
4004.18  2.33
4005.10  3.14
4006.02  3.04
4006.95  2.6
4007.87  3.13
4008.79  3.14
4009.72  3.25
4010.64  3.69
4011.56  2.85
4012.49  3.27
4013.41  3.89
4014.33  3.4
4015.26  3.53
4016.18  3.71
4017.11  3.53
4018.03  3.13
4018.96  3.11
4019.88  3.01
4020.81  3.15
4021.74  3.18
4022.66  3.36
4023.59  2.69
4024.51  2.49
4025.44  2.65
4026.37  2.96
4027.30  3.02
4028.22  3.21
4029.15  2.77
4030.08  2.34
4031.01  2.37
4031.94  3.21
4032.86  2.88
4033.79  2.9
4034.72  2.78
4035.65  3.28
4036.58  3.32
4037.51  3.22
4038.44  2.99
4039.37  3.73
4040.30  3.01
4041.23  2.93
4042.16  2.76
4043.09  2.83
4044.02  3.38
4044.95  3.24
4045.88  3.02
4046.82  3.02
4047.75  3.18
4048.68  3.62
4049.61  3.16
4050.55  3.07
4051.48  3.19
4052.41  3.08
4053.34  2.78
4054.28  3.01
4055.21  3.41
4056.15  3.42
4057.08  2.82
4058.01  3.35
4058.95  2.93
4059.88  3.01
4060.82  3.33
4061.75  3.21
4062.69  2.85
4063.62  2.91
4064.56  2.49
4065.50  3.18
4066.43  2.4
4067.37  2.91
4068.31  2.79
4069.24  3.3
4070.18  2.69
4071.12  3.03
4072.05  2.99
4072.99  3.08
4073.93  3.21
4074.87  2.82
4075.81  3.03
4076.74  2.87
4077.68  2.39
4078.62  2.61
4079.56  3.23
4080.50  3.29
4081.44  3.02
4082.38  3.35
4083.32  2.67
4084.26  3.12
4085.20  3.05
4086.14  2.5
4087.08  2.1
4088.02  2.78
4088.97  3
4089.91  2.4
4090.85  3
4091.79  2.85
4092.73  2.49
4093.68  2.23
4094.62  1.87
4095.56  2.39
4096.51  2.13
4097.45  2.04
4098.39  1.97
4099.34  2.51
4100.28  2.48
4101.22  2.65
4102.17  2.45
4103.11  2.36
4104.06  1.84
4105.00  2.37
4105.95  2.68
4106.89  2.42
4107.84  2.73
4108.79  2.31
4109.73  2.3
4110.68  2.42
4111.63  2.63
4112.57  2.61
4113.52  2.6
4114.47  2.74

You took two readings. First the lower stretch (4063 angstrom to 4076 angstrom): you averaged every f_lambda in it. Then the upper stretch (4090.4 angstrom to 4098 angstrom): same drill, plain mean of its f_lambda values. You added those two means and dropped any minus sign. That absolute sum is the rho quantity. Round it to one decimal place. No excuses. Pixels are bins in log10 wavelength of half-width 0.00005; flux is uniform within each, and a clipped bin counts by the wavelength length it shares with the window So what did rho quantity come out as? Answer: 5.3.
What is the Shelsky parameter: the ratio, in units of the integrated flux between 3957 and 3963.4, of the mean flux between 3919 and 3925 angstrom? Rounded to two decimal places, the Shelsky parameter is 0.21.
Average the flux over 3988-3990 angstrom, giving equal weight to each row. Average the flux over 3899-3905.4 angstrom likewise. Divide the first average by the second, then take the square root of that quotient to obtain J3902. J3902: 1.17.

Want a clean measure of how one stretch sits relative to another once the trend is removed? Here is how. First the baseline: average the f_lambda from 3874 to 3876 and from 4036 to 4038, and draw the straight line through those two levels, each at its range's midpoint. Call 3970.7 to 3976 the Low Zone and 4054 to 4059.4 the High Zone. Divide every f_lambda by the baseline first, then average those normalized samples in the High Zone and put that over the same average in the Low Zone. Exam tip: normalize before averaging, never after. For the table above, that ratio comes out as 1.63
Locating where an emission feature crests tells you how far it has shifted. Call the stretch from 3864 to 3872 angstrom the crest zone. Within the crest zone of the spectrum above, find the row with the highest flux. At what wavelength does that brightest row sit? 3870.91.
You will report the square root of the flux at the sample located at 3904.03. 1.46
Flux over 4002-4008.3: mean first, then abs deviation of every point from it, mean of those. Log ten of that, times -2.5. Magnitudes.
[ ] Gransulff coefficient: 1.3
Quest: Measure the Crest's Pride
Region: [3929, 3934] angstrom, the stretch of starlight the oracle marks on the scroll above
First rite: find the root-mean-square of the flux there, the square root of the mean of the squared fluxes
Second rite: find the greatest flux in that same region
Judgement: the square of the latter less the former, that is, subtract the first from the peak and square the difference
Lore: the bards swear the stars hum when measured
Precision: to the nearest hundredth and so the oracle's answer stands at 0.16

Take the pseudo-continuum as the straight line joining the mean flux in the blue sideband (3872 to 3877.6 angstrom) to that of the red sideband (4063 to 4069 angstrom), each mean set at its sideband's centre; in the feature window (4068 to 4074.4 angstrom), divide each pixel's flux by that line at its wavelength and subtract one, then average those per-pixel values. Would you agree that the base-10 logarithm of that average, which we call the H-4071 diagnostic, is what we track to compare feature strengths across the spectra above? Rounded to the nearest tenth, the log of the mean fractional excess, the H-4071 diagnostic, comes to -1.1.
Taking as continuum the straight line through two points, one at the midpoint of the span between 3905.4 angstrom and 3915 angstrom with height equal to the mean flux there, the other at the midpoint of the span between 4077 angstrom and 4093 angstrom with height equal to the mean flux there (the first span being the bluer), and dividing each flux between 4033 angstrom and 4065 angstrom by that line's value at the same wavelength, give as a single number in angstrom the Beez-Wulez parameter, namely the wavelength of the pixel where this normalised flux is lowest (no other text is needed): 4064.56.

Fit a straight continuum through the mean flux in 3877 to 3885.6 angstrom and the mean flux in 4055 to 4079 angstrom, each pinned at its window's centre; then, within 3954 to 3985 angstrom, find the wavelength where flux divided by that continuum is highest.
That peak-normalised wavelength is 3981.20 angstrom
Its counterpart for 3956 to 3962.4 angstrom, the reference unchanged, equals 3958.34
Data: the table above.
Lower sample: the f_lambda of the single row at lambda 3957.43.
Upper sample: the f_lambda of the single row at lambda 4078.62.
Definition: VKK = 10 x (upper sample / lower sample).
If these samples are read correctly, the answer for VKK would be 12.0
